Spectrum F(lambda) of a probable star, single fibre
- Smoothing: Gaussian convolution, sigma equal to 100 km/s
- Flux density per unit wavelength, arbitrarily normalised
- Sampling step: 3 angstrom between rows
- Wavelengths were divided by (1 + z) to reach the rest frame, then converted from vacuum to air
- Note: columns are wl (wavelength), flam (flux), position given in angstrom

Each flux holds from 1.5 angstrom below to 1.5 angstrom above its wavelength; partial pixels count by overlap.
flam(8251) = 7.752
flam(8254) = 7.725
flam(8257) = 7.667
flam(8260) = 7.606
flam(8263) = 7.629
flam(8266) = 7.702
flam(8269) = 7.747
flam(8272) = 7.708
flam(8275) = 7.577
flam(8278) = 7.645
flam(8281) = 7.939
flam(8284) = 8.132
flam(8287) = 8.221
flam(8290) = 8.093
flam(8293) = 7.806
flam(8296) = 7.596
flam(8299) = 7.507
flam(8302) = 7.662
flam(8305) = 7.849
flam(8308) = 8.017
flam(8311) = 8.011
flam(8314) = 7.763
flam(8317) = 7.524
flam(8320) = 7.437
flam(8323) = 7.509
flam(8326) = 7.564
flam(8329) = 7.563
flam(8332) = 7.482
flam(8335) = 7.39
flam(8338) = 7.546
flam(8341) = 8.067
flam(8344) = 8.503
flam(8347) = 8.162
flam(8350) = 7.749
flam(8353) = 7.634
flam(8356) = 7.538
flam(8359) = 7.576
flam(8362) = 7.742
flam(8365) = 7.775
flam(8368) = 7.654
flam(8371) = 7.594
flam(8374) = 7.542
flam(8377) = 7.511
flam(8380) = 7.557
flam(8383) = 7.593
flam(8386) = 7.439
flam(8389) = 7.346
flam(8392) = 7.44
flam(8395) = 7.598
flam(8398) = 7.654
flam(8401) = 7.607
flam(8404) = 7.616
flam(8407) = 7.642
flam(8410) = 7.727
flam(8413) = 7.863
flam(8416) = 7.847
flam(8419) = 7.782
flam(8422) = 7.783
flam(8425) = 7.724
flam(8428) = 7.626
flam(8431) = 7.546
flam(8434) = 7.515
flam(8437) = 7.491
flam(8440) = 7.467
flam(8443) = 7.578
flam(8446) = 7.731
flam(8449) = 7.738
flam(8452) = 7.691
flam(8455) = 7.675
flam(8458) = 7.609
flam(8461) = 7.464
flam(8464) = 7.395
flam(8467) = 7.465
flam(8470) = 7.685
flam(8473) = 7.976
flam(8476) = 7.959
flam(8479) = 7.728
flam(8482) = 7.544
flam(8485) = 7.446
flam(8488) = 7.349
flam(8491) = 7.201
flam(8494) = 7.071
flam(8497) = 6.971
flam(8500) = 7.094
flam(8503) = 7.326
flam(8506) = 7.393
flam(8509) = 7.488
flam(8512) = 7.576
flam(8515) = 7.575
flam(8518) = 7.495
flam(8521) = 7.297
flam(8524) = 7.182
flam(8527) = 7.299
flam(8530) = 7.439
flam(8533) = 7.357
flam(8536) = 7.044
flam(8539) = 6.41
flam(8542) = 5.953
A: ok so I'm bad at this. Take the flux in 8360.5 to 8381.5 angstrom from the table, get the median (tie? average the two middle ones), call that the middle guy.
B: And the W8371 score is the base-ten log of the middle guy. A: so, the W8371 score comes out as 0.880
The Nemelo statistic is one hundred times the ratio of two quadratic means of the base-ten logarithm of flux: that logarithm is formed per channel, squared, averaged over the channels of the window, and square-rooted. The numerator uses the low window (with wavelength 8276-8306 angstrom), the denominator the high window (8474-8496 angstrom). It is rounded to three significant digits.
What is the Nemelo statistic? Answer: 102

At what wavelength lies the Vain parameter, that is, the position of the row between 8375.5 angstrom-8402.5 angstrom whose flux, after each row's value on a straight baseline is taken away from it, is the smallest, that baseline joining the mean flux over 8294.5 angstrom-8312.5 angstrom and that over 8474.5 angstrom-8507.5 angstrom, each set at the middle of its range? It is 8389 angstrom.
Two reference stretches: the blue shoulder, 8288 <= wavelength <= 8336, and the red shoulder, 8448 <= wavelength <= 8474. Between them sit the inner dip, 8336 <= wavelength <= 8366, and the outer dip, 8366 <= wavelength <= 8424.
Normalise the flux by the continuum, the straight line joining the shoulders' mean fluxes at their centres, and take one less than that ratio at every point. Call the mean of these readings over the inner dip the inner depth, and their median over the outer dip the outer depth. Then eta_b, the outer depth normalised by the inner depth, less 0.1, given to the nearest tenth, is -0.4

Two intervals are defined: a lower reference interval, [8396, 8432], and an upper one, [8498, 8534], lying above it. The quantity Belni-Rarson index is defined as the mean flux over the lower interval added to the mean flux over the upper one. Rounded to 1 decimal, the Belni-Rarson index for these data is 15.1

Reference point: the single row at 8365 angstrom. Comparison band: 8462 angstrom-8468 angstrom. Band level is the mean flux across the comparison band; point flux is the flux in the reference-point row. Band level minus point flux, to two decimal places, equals -0.35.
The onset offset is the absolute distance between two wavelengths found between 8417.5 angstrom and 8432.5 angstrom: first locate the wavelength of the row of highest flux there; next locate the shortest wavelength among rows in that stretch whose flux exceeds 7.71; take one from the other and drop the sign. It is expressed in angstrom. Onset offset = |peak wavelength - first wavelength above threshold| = 3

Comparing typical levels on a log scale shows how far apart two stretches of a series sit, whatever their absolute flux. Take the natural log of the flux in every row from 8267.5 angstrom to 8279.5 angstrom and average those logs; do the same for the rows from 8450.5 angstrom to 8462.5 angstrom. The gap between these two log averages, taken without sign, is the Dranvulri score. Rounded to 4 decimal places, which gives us 0.0078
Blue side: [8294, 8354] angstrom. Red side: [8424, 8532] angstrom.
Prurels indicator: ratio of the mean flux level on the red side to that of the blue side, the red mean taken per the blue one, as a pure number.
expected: 0.97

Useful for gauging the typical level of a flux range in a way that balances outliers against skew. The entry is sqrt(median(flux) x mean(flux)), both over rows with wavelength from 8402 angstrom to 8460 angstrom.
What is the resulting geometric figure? 7.67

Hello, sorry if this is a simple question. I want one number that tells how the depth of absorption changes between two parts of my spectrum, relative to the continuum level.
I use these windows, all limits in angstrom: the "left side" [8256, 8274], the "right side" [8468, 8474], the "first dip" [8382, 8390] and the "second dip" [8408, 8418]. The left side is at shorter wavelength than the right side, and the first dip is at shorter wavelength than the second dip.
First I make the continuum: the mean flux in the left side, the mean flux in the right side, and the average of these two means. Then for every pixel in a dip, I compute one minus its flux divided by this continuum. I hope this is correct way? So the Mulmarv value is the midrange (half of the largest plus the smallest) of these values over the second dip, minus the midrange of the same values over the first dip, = -0.04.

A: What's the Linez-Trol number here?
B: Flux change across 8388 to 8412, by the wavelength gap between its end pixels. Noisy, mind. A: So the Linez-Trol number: 0.018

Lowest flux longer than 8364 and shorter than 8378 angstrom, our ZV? 7.511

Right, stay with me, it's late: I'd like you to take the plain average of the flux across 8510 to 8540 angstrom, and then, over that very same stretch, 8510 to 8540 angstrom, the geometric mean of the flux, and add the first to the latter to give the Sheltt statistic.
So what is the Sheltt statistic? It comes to 14.5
